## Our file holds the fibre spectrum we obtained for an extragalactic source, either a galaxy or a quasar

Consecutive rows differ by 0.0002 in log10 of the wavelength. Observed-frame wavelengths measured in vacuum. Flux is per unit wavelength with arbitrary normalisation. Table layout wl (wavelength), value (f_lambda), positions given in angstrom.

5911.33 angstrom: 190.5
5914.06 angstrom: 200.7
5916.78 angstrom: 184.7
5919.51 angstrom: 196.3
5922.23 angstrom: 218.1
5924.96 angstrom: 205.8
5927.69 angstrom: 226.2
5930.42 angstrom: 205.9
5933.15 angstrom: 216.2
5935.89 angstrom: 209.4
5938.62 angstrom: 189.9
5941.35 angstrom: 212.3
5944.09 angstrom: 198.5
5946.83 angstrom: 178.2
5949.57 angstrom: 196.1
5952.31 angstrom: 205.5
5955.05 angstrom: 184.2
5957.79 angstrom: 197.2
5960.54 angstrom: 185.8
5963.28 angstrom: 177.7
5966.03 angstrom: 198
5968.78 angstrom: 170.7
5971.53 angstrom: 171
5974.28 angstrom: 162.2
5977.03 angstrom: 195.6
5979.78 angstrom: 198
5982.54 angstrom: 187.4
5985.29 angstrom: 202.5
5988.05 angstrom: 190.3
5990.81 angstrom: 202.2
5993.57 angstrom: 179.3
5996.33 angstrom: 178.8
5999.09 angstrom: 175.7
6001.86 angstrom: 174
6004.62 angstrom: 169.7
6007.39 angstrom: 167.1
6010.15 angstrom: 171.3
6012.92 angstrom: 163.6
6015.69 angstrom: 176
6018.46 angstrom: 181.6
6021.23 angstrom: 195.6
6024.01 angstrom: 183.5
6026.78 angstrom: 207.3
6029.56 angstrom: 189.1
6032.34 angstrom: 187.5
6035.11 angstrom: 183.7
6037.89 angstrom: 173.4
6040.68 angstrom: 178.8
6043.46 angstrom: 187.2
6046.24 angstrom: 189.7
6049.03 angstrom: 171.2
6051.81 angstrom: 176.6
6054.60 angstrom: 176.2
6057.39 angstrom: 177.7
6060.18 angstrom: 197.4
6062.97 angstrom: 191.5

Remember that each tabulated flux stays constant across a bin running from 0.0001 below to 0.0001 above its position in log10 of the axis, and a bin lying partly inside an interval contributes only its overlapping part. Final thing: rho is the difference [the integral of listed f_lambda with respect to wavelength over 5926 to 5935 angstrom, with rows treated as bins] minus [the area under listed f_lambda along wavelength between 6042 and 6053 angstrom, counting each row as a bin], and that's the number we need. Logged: -58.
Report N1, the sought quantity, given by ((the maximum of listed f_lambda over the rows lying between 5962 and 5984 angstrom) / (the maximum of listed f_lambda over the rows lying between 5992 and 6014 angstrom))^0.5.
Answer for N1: 1.05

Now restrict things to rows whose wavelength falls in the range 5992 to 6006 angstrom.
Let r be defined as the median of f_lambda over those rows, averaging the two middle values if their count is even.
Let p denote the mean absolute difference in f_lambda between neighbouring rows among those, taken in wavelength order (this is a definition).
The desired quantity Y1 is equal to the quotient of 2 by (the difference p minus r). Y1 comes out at -0.0115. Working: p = 2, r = 176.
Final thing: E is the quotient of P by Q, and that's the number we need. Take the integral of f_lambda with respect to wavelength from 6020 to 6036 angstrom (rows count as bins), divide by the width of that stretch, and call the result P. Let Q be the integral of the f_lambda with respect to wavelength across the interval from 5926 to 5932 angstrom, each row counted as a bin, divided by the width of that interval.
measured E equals 0.89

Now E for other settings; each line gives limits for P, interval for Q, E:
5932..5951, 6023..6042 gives 1.07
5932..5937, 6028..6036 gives 1.13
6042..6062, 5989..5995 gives 0.96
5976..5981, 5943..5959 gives 1.02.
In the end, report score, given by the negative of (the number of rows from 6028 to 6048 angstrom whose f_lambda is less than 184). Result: -3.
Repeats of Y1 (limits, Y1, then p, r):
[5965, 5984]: -0.0115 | 14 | 187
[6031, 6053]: -0.0115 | 8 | 181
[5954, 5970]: -0.0118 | 16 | 185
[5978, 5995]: -0.0111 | 15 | 194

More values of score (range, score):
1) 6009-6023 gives -4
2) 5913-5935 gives 0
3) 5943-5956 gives -1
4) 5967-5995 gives -4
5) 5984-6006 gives -5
